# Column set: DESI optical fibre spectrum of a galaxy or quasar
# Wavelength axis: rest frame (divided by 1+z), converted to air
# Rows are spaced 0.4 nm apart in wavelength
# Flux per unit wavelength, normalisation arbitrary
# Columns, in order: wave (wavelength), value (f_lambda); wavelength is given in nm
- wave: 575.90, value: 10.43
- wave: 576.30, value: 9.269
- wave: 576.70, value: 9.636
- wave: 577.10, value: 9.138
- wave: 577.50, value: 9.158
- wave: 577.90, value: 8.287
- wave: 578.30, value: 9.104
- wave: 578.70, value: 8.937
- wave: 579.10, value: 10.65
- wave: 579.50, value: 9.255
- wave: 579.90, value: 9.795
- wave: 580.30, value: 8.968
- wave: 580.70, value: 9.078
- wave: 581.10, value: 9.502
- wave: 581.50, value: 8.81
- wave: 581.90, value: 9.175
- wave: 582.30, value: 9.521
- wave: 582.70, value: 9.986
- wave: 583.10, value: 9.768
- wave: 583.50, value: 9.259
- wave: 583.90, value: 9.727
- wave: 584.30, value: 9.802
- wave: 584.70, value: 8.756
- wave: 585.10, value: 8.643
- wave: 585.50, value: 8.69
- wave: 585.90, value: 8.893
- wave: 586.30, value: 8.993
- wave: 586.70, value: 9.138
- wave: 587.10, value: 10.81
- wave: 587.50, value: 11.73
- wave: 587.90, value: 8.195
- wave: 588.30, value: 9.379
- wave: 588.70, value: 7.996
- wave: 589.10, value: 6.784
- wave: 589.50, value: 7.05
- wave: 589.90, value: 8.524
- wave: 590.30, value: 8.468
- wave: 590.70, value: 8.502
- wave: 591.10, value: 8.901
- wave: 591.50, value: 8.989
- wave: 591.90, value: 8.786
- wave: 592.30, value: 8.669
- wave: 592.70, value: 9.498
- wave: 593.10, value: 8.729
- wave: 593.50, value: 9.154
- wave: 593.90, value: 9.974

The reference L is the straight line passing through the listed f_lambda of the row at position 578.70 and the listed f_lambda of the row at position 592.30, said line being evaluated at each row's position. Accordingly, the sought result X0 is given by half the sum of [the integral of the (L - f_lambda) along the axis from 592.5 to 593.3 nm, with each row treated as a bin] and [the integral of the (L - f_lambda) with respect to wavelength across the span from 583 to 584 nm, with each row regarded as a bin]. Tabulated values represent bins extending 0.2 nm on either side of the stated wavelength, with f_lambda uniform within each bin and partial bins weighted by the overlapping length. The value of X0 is -0.54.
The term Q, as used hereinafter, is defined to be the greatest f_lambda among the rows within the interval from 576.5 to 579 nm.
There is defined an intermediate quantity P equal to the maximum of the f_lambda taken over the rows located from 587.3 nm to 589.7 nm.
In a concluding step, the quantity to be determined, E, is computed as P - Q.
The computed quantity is 2.1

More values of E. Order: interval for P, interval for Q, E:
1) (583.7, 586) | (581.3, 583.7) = -0.2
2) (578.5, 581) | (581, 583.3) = 0.7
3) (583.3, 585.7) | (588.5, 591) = 1.3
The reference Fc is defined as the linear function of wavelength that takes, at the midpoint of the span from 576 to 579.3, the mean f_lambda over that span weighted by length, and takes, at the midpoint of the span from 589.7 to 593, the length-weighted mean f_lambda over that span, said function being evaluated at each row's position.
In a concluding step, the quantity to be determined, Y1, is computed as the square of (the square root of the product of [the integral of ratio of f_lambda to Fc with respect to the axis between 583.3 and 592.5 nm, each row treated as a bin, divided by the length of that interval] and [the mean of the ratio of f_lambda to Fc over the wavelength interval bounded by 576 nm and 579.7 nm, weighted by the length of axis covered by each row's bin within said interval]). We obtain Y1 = 0.998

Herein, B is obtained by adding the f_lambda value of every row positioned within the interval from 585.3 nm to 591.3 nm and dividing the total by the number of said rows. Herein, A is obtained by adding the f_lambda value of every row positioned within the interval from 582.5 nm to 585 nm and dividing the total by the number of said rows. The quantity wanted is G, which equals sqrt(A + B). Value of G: 4.28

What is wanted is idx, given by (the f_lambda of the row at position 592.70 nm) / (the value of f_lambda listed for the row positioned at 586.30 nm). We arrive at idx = 1.06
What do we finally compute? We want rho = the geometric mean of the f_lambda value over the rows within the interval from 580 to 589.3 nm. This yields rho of 9.15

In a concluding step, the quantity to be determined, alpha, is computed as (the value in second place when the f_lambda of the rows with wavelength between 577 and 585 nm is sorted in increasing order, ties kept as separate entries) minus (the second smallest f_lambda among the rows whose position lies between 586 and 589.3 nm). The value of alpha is 0.8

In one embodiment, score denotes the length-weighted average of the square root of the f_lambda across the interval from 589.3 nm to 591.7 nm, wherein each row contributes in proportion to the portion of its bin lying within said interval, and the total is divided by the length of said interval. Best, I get 2.90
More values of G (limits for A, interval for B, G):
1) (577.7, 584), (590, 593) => 4.27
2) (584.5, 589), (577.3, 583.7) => 4.30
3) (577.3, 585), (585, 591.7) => 4.26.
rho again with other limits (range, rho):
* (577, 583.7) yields 9.30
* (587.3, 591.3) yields 8.46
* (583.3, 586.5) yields 9.09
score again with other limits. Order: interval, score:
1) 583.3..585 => 3.06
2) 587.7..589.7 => 2.80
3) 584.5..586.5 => 2.97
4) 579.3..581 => 3.05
